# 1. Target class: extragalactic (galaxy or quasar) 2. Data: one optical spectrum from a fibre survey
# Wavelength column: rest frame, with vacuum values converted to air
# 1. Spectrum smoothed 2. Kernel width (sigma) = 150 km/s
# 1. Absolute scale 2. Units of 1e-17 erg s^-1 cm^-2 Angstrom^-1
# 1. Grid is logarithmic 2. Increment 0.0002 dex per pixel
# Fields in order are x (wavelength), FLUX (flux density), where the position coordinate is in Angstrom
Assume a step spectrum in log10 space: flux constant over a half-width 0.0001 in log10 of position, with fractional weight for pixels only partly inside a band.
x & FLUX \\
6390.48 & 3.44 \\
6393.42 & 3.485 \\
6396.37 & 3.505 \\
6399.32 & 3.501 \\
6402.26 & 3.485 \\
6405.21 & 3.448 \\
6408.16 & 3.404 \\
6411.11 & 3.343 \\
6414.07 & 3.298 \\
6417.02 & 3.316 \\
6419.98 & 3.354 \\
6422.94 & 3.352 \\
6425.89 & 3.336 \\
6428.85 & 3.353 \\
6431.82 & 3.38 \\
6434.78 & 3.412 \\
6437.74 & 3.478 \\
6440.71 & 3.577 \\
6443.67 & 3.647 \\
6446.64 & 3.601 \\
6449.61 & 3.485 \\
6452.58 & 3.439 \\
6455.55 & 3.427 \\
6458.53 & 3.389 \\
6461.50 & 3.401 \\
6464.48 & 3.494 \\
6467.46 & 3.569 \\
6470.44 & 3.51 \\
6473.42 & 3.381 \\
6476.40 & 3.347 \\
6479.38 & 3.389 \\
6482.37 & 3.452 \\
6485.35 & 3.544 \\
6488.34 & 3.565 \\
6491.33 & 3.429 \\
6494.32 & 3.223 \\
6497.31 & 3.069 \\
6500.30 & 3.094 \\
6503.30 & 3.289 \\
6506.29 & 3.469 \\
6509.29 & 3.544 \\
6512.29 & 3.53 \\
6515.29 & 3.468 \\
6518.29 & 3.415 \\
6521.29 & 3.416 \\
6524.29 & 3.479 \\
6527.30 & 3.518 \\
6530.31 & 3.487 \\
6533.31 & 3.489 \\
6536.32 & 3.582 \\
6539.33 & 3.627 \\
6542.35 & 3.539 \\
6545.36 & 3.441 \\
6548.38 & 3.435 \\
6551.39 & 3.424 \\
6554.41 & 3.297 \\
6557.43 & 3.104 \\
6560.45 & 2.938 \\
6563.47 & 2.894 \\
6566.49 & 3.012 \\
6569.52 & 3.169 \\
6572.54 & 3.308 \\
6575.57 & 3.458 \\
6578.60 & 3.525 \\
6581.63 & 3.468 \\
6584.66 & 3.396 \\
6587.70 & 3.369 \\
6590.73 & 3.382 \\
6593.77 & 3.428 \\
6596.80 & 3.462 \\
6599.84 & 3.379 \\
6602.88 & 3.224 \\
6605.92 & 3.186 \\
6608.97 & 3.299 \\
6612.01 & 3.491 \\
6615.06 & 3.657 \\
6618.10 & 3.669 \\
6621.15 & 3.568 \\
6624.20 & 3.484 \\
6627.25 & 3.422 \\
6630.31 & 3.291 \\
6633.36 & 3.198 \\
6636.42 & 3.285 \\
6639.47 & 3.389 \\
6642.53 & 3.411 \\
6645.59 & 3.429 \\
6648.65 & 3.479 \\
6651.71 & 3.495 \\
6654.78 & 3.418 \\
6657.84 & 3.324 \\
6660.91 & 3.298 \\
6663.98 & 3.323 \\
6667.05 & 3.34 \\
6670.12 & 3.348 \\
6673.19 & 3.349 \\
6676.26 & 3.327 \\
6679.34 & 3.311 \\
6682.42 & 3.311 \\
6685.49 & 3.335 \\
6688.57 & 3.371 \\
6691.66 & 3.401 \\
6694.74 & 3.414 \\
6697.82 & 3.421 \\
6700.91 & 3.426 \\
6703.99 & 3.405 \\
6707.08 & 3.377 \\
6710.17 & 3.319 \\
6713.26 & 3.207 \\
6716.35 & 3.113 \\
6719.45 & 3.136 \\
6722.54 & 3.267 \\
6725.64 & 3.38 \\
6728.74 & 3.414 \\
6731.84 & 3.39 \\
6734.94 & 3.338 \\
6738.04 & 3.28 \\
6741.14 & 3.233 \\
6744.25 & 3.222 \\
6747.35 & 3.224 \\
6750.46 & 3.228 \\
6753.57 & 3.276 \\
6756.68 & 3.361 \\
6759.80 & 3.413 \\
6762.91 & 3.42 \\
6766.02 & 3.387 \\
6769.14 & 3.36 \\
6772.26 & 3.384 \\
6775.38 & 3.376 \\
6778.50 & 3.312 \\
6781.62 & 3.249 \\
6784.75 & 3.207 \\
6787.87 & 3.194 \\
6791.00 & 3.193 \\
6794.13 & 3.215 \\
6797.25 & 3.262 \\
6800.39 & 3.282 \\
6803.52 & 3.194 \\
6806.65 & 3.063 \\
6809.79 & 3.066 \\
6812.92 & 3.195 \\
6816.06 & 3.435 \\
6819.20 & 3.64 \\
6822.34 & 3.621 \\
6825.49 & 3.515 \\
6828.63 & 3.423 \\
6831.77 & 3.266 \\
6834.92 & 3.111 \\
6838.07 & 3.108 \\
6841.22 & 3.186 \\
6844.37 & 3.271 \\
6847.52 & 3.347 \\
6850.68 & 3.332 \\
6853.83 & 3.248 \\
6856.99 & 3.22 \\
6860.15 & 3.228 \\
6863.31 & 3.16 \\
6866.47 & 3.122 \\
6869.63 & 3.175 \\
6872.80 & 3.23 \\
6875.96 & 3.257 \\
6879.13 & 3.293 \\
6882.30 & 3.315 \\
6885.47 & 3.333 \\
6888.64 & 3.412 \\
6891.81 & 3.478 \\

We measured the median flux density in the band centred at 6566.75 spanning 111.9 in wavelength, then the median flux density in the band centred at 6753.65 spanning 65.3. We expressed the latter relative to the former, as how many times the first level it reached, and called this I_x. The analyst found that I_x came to 0.972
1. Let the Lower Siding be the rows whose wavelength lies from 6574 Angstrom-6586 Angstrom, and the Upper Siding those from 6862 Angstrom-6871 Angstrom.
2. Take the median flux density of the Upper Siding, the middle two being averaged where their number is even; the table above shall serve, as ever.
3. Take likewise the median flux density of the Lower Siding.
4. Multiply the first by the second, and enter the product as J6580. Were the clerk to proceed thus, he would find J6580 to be 10.9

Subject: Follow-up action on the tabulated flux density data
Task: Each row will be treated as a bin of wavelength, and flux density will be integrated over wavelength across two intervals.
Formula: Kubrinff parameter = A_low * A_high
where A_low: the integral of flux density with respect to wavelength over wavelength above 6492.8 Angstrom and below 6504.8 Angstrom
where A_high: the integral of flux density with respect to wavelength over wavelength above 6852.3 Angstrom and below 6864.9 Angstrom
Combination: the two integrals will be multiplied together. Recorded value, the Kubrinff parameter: 1540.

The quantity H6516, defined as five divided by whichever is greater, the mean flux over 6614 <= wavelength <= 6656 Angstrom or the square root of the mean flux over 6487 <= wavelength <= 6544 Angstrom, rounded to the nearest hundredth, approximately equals 1.45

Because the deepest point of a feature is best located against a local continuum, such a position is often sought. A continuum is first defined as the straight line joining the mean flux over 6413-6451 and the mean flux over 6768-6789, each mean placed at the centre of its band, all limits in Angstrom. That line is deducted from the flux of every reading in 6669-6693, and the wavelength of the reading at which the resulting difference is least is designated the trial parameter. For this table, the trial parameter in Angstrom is 6679.34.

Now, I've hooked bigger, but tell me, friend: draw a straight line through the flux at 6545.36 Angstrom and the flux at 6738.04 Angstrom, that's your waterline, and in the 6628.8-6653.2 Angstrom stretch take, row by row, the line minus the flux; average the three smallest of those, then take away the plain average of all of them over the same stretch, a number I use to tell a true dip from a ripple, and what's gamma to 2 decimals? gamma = -0.10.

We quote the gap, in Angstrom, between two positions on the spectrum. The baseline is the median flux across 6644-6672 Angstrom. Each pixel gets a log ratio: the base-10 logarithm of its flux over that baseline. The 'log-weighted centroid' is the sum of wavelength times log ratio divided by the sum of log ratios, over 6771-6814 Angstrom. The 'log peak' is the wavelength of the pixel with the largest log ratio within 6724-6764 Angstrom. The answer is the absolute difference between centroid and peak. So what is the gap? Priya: 37.1 Angstrom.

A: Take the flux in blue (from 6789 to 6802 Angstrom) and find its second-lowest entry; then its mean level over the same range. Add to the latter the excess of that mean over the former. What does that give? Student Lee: 3.26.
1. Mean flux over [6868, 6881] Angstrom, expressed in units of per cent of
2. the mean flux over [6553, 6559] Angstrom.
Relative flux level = 101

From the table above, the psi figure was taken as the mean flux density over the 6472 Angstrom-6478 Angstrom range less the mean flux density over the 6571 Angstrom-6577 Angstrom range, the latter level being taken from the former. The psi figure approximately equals -0.02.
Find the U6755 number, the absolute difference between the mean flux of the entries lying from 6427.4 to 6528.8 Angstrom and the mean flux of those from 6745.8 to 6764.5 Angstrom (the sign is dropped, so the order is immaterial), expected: 0.11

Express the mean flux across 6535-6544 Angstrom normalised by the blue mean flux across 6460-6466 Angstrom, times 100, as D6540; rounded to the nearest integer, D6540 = 104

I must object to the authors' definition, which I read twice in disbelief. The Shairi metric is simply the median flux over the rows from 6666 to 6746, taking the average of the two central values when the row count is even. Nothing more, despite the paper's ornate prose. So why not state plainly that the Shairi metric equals 3.34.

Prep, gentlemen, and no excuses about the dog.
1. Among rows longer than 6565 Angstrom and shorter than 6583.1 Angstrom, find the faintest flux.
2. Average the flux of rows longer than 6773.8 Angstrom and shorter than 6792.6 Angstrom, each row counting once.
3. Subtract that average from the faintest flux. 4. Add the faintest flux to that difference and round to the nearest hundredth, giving 2.77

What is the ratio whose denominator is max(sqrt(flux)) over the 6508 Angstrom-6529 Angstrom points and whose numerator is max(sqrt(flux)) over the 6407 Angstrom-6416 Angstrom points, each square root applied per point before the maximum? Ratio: 0.98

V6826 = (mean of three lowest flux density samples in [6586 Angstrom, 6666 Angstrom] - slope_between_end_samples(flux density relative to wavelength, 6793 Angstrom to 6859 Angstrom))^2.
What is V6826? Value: 10.3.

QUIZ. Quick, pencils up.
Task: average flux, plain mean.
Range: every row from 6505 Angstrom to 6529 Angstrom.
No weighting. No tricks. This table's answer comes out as 3.48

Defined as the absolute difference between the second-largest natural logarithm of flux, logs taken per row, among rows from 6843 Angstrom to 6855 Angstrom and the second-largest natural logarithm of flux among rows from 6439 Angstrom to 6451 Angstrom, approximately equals 0.078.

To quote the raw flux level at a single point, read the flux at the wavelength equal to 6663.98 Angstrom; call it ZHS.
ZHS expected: 3.323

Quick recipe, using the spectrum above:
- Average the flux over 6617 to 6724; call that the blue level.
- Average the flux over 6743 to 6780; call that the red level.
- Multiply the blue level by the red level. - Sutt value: 11.2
